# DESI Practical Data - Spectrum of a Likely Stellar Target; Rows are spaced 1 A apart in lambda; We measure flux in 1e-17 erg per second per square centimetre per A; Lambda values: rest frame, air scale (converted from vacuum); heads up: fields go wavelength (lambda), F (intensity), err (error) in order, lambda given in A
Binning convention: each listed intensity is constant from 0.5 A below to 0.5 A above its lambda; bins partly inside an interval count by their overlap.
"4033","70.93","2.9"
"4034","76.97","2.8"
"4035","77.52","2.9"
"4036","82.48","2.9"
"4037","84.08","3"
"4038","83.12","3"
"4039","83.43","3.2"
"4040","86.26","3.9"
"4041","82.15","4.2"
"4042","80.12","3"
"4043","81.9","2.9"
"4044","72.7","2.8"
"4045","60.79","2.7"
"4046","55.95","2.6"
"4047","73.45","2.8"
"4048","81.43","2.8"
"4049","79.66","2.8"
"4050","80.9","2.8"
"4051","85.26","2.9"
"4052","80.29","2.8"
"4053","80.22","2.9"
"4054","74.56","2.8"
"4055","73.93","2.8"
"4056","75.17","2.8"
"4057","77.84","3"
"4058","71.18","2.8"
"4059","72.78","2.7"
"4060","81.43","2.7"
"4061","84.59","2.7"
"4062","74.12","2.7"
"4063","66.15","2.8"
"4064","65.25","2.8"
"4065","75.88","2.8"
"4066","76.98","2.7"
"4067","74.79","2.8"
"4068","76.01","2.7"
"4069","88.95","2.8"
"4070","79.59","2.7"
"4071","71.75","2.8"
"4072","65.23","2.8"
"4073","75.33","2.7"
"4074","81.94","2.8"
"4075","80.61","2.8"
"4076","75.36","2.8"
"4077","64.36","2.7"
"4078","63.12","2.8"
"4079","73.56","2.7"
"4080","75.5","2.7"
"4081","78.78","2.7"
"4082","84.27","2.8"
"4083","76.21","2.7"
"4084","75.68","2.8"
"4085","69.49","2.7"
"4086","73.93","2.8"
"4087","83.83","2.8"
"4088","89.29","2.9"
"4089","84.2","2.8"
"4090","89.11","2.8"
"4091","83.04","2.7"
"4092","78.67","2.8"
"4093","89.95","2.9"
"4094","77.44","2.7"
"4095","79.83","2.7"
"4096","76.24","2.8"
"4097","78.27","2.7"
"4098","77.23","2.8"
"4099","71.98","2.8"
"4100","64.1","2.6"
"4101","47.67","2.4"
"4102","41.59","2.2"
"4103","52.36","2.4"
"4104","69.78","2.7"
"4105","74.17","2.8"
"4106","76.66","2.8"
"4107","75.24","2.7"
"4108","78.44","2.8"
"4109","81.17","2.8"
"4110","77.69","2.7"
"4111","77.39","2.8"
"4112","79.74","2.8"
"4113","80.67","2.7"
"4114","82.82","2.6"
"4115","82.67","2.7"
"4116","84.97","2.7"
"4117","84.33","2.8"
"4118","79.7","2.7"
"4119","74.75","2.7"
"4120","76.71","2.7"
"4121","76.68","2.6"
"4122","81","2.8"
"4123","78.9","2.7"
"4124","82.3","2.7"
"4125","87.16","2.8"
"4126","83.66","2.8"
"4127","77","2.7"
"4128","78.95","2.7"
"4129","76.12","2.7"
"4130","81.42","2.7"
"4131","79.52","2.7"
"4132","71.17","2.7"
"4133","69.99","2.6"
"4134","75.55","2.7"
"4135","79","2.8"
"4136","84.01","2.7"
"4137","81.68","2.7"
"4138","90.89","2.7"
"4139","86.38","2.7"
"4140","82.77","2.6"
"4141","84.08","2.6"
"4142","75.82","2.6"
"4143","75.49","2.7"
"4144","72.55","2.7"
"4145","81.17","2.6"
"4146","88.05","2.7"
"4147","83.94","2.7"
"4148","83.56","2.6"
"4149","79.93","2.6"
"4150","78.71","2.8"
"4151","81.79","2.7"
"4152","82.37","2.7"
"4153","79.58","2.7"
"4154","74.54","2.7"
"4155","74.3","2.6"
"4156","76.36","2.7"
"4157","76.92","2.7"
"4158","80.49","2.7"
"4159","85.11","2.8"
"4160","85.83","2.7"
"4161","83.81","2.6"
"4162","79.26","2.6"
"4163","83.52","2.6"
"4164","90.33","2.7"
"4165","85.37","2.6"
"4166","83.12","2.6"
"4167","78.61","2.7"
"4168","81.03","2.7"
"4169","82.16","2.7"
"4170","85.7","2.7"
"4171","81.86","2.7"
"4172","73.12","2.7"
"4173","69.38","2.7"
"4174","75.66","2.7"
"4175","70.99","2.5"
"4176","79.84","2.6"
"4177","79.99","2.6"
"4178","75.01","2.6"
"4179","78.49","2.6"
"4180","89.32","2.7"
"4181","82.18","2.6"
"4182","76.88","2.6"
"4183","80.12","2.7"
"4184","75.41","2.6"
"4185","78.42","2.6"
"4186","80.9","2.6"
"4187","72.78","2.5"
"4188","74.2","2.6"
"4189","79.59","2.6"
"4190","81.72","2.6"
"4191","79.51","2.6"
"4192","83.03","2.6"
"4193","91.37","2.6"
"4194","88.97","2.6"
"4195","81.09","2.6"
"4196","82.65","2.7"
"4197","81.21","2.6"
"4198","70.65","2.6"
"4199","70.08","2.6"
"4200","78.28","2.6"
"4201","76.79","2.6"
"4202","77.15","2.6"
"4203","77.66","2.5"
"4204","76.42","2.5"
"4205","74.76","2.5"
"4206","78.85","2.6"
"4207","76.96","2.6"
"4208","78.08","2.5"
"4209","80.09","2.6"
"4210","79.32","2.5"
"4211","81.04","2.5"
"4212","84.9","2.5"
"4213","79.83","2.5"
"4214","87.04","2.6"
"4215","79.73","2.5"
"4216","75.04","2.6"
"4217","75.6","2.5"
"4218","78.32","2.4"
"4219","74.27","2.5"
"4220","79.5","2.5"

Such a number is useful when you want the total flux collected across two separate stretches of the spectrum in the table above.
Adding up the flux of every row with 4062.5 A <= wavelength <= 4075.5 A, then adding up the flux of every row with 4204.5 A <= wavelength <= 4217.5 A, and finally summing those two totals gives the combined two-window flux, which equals 2010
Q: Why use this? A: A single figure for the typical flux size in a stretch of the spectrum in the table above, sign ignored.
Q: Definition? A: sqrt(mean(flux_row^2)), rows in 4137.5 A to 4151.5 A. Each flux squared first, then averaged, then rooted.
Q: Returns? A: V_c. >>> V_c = 82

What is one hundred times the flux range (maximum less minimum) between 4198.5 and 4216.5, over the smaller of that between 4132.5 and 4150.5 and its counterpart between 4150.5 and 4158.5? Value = 210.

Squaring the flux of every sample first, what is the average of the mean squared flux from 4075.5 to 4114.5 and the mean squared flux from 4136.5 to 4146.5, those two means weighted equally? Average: 6240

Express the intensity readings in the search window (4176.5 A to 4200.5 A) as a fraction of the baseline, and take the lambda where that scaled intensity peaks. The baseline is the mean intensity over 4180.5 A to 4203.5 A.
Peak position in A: 4193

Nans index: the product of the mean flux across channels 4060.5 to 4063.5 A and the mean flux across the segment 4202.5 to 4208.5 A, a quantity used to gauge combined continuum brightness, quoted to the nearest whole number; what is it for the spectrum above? 5781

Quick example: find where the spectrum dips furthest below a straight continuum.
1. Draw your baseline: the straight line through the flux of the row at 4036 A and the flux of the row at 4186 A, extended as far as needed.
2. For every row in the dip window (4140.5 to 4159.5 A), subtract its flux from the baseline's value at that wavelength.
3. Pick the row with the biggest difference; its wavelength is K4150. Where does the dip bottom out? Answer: 4144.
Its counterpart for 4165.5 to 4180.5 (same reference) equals 4173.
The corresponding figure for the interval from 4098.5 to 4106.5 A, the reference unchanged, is 4102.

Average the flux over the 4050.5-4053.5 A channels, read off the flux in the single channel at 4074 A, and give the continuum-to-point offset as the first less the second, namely 0.0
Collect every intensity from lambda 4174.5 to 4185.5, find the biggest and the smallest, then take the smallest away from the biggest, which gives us 18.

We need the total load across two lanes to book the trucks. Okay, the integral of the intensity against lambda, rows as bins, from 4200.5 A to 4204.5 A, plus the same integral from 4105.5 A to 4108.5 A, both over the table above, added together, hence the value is 538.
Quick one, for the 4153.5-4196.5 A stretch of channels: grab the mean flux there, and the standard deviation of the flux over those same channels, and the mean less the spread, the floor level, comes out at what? 75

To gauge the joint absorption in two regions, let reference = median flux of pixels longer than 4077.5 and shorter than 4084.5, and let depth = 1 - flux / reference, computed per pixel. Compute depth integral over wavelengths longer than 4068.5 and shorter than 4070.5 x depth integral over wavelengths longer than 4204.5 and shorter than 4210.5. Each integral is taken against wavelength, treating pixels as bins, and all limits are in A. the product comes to 0.042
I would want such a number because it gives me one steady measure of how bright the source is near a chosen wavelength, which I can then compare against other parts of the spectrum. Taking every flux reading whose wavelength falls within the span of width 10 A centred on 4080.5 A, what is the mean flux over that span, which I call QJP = 74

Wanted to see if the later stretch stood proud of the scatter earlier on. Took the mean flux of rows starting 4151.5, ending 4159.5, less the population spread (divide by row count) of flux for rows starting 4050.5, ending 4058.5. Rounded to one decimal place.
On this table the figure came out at 74.5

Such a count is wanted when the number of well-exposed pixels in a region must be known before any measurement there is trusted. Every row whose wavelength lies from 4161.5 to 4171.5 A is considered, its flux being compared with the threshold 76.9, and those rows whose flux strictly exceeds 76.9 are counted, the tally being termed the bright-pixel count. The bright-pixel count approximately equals 10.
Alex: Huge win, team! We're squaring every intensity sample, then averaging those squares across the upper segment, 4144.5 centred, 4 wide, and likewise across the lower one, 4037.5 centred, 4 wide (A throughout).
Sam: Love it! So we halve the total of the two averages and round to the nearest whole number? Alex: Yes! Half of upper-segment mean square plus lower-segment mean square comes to 6631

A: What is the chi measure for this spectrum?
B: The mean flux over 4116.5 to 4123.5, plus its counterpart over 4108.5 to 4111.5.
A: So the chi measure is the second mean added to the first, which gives 158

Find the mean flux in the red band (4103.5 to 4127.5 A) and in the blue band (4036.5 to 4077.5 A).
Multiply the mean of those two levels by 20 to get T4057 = 1558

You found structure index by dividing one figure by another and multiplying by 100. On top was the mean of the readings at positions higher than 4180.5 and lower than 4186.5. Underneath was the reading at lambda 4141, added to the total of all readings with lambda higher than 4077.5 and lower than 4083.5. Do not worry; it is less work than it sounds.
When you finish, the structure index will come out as 14.75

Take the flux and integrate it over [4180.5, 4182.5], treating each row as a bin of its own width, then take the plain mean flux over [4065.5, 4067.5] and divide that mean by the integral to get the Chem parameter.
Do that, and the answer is 0.48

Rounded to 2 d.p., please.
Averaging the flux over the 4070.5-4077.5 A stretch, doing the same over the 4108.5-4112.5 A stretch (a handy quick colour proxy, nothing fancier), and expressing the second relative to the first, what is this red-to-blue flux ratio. 1.07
